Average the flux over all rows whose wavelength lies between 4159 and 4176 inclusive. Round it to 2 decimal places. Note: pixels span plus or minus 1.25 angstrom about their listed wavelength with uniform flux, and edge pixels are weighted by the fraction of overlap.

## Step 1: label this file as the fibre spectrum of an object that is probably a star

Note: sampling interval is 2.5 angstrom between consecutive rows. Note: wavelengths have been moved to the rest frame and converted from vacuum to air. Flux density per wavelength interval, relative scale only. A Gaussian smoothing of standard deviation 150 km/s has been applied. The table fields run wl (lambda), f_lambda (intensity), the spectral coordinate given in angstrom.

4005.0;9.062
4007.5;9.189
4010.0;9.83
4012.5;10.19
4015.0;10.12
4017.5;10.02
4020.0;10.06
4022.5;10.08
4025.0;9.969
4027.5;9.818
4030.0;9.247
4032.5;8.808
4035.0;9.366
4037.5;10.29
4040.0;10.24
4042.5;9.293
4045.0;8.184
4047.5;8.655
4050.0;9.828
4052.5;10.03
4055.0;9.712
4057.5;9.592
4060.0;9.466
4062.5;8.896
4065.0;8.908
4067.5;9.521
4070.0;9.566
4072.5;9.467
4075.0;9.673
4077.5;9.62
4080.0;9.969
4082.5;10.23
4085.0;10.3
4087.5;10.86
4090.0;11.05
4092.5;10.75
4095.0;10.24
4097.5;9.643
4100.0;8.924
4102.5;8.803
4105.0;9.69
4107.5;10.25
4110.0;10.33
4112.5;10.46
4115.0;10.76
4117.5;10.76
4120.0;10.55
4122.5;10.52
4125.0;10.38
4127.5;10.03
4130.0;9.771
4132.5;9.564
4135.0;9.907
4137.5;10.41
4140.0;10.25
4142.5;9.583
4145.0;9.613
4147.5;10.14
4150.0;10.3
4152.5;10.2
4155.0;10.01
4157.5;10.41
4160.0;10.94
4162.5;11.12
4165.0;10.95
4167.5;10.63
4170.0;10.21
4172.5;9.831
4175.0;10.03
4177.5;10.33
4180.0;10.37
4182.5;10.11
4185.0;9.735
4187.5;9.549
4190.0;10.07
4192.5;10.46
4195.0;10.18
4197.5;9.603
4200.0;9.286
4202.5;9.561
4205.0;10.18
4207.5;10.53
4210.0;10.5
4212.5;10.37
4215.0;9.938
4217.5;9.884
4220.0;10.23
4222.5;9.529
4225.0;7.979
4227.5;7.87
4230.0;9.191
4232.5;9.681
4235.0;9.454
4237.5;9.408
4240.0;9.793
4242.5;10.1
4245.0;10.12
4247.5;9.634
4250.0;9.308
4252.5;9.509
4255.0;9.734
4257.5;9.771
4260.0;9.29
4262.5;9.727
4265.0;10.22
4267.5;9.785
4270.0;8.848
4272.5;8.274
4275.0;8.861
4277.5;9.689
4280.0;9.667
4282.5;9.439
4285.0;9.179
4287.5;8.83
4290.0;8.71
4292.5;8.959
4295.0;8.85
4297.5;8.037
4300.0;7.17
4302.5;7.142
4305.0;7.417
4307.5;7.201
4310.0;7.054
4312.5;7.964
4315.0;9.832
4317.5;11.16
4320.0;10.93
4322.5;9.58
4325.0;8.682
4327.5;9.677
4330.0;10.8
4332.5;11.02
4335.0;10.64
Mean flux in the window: 10.53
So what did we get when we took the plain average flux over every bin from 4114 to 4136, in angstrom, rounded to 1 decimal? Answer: 10.2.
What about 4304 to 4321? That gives 8.8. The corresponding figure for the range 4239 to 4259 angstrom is 9.7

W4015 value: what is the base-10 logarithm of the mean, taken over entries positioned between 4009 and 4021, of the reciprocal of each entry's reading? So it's -1.00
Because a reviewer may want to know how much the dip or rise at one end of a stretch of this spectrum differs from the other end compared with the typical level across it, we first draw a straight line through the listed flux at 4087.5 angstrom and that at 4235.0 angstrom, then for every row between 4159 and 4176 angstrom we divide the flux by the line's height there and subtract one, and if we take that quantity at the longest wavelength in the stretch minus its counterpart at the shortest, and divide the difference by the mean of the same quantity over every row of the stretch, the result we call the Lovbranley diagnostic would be -2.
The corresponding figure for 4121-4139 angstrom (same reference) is 0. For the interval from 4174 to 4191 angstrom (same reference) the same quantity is 3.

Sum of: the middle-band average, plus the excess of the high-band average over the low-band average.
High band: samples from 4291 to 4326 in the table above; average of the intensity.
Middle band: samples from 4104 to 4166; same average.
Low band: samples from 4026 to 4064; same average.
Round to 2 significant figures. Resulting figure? 9.4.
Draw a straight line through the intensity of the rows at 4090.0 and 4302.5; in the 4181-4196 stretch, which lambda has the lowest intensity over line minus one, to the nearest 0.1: 4187.5 angstrom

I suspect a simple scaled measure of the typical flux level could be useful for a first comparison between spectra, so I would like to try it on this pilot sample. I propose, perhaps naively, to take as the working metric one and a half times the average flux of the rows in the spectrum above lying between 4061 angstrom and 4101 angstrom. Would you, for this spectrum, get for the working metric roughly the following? 14.8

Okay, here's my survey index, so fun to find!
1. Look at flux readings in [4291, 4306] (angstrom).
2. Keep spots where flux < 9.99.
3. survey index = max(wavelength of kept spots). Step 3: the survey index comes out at 4305.0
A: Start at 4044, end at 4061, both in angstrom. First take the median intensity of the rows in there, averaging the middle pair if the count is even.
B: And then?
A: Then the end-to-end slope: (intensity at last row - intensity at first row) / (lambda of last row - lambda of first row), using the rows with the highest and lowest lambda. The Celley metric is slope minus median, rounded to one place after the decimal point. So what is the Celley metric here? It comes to -9.5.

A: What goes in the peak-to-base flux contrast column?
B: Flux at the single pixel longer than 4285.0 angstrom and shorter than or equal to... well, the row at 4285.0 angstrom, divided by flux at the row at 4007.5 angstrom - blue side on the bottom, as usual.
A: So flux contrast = 1.00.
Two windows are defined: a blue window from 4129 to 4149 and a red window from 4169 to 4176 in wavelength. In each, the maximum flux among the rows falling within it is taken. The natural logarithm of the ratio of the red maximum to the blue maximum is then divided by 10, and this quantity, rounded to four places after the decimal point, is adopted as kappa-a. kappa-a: -0.0019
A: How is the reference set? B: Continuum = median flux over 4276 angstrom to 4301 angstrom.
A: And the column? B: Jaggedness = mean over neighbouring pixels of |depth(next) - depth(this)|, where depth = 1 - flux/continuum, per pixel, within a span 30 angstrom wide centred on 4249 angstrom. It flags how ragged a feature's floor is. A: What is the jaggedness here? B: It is 0.030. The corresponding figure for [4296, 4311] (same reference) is 0.034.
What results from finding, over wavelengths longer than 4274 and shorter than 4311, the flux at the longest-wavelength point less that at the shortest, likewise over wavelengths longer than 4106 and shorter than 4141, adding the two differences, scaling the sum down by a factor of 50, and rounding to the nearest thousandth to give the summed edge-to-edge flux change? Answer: -0.036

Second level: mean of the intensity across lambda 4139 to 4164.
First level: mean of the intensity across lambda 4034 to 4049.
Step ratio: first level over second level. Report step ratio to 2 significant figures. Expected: 0.91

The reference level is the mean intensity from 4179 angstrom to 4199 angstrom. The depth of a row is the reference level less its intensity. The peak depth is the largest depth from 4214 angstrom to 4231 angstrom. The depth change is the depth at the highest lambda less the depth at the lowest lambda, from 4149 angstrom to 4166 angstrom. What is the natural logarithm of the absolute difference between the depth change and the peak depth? 1.0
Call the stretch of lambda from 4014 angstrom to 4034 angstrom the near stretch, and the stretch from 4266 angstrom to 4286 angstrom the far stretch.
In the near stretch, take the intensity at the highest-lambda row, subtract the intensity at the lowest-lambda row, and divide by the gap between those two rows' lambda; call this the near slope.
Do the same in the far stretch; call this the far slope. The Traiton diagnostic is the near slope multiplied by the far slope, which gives 0.0026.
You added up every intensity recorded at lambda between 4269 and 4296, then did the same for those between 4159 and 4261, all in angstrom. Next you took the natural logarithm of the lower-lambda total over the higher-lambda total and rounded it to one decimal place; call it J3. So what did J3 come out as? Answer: 1.4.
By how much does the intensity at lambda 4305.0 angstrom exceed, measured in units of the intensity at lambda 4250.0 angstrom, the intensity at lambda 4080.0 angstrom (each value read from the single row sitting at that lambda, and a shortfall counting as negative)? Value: -0.27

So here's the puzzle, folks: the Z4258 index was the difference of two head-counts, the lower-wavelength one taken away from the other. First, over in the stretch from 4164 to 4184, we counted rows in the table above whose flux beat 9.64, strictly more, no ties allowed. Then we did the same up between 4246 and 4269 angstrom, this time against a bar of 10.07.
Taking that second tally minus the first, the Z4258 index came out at -7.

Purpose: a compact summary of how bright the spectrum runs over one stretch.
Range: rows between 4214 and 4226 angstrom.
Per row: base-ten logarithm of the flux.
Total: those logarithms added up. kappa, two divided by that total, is 0.41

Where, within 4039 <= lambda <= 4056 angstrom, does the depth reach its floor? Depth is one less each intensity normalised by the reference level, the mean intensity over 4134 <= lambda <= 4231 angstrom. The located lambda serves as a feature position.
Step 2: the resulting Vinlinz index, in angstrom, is 4040.0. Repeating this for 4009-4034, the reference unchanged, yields 4012.5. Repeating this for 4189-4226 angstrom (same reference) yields 4207.5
